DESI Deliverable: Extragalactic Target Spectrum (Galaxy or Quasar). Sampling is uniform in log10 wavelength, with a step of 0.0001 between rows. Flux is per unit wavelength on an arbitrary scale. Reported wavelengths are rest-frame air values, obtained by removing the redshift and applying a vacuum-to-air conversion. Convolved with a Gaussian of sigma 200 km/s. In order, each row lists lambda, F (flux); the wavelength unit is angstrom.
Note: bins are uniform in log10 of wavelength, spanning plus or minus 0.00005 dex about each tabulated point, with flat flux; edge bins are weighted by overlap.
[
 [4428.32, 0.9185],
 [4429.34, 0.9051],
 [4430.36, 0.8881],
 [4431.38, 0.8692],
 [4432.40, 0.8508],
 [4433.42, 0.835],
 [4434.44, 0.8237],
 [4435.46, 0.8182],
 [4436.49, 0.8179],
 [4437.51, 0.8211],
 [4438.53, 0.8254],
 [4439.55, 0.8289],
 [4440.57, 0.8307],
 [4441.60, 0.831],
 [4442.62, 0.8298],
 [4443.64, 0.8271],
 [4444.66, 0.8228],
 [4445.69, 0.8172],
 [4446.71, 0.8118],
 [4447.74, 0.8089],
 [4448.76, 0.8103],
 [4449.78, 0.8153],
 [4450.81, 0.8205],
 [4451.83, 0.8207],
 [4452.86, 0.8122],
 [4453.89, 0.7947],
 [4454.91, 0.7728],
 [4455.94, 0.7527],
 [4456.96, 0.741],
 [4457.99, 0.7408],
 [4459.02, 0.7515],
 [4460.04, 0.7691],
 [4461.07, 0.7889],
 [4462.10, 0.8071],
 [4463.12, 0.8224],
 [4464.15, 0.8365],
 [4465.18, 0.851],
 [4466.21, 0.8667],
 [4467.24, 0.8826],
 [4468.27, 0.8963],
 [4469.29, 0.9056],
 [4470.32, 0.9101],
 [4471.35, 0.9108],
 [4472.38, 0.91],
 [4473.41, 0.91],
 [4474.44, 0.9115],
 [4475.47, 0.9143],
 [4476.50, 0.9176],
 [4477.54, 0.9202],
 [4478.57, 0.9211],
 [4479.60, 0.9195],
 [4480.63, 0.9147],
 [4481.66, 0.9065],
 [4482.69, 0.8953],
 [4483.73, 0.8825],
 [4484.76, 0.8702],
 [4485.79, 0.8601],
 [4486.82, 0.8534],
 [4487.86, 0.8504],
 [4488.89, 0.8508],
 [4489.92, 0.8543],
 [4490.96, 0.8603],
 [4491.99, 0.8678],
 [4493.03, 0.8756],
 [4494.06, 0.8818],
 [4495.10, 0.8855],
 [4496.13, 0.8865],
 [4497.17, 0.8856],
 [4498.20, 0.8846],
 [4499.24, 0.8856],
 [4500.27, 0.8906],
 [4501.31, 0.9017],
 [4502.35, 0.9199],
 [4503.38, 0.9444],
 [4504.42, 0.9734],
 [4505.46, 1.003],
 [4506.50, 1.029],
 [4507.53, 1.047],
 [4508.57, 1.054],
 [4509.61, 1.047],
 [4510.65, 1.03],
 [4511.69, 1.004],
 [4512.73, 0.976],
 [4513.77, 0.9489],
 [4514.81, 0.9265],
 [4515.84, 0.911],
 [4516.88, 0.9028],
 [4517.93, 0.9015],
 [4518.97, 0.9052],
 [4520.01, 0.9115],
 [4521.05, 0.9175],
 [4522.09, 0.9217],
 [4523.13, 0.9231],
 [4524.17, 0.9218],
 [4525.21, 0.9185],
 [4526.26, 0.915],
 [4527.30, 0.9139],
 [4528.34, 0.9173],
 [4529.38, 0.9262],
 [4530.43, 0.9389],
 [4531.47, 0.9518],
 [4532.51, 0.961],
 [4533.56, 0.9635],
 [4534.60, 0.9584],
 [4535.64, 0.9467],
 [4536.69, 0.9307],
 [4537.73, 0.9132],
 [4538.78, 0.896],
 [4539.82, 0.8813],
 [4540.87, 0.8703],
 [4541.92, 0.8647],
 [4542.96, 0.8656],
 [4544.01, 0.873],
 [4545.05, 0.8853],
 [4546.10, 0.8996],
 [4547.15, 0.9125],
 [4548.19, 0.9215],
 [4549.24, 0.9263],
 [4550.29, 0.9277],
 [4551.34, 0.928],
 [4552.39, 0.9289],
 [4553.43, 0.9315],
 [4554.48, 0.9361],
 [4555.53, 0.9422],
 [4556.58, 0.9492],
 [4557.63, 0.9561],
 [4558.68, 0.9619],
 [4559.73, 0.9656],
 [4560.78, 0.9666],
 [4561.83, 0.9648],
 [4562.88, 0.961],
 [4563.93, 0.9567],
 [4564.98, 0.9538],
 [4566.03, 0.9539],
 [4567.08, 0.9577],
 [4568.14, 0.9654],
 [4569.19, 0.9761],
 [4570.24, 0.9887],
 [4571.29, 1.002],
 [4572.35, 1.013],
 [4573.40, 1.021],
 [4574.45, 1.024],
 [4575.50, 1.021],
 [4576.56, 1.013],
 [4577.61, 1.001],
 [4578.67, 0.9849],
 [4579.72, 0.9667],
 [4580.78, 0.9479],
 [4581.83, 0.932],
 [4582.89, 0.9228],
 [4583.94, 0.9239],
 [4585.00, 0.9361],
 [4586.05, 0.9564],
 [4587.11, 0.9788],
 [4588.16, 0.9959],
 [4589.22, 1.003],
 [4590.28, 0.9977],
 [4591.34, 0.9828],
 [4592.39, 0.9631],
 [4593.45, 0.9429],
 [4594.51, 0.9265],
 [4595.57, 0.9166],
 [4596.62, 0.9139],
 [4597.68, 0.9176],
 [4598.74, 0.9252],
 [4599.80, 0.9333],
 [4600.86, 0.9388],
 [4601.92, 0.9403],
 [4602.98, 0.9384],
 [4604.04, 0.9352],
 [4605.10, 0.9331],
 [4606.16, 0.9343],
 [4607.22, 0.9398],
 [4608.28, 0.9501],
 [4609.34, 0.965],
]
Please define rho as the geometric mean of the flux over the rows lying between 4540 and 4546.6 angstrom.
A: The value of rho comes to 0.88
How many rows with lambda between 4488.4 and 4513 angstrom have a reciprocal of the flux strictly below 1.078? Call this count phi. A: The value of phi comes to 10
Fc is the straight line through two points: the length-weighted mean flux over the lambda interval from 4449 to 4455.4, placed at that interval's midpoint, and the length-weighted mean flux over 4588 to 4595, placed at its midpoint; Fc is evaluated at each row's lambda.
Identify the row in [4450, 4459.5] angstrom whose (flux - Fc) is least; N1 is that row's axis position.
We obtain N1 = 4457.99 angstrom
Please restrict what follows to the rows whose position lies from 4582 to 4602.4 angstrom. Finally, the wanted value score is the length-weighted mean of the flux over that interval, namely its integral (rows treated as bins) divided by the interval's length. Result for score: 0.95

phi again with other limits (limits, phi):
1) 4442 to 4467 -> 0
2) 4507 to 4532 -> 9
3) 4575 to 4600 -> 17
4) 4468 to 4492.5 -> 0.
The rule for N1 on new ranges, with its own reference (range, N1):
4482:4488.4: 4487.86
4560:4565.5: 4564.98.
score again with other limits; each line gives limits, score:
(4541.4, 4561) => 0.92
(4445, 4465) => 0.80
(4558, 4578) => 0.98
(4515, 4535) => 0.93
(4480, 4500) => 0.88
